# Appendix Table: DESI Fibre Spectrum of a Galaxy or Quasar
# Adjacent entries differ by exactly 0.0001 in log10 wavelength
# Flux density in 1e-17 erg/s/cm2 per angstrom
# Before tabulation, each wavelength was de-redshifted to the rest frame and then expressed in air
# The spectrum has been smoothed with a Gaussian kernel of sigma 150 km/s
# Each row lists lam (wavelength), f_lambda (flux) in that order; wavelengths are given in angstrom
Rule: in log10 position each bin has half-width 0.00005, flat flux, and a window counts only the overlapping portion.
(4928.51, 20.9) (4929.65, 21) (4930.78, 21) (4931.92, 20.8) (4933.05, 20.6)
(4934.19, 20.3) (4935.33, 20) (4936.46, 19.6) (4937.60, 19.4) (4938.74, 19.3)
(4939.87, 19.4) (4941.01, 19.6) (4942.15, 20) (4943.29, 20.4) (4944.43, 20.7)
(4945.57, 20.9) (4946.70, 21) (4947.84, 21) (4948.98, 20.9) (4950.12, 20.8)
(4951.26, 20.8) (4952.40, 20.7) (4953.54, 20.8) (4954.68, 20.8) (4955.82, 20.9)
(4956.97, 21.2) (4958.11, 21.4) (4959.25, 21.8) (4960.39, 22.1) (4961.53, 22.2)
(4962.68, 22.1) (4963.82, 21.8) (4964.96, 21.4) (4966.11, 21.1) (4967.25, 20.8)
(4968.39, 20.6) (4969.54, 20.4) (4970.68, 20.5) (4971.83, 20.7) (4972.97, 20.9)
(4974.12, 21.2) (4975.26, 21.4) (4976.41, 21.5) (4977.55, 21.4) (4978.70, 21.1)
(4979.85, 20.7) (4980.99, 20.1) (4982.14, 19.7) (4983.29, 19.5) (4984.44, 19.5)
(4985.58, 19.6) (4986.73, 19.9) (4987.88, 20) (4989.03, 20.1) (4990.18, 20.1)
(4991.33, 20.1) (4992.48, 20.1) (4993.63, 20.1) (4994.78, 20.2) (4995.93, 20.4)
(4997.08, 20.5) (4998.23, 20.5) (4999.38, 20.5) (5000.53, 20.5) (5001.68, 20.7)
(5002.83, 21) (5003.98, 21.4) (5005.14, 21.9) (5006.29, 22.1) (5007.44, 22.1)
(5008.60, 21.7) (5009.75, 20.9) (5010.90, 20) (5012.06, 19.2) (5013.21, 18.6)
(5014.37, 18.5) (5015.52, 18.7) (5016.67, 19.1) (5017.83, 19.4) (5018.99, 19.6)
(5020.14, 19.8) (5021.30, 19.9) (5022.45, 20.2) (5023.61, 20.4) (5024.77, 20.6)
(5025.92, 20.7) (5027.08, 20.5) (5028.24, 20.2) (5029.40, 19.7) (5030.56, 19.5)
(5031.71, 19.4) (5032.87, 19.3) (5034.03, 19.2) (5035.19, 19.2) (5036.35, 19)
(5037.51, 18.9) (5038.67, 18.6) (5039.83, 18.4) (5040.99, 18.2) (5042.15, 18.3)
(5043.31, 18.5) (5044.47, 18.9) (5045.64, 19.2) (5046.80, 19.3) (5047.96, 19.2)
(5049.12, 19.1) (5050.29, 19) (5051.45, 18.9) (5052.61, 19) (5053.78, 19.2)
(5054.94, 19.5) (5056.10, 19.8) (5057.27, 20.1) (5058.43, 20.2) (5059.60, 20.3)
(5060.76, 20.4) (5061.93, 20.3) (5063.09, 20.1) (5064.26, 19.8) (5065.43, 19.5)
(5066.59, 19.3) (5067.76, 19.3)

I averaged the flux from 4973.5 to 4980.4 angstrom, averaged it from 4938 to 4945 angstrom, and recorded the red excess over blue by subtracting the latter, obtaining 1.3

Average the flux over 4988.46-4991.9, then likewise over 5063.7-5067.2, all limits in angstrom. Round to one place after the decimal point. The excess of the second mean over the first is -0.6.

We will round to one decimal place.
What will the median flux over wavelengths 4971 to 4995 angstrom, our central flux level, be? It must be 20.1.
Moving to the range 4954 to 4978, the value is 21.2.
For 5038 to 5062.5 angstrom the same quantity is 19.2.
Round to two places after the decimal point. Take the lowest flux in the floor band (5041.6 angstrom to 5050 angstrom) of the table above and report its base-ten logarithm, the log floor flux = 1.26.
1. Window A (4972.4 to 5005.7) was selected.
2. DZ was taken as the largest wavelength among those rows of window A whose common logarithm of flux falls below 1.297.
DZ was 4985.58 angstrom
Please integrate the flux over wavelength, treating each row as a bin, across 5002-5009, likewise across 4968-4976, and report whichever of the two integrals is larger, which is 167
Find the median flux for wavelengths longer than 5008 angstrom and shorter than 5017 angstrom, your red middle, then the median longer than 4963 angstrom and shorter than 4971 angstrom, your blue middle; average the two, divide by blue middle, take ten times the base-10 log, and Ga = -0.18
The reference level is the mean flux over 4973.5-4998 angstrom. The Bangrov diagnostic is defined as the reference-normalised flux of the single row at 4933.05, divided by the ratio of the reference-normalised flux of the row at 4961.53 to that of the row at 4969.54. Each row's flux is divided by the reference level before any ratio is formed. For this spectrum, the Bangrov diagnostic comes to 0.93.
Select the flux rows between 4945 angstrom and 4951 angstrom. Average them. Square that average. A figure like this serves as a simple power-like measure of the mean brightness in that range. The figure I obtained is 438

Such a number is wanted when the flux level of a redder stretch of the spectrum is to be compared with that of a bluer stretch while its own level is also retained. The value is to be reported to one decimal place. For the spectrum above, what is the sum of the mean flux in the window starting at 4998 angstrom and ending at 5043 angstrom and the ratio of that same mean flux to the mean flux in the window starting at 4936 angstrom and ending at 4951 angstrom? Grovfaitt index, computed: 20.9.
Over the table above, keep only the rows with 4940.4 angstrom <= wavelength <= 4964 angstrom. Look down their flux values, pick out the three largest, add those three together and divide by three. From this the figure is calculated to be 22.1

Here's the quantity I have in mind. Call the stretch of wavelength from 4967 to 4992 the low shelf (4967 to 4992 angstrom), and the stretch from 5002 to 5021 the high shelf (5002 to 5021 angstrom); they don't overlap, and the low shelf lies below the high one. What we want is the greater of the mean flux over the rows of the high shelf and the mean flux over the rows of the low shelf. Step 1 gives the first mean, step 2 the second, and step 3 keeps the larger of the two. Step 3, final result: 20.4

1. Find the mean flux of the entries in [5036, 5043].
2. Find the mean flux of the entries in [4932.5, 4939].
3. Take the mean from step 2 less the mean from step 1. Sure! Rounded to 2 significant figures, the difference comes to 1.3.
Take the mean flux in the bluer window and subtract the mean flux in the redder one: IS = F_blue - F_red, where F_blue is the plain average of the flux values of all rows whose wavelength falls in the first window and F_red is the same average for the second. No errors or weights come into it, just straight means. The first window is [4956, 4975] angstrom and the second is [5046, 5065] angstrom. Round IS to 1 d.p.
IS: 1.6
